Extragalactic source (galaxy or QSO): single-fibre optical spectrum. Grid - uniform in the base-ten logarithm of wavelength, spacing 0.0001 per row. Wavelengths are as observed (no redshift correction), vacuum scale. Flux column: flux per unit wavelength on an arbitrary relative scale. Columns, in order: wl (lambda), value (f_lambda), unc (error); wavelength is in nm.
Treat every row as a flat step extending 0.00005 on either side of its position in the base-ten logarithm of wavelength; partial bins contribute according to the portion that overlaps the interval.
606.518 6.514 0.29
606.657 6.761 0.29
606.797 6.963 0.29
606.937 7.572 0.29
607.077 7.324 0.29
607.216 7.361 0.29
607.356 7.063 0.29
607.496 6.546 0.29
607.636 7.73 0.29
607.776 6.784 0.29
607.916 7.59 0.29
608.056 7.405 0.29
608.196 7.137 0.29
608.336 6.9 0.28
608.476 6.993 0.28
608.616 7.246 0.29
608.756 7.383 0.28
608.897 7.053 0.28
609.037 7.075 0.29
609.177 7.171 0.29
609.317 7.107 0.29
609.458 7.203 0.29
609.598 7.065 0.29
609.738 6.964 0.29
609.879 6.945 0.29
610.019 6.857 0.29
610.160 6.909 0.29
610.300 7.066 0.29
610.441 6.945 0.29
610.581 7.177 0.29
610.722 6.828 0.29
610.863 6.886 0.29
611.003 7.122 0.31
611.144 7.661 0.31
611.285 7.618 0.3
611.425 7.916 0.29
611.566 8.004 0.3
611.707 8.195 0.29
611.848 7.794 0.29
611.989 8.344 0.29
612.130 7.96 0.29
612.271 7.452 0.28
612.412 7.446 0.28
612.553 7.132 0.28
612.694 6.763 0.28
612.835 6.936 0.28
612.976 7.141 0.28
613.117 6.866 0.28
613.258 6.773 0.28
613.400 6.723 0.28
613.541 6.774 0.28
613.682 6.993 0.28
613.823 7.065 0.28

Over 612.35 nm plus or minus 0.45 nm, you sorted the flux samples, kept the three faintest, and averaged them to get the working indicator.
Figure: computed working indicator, 7.11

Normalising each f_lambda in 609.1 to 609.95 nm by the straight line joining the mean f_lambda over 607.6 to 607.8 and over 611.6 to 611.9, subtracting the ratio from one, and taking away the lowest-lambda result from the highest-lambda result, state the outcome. 0.045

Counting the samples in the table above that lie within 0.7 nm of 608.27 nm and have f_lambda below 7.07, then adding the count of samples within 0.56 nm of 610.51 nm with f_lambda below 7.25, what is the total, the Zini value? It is 12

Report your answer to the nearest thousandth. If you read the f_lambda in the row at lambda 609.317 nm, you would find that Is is 7.107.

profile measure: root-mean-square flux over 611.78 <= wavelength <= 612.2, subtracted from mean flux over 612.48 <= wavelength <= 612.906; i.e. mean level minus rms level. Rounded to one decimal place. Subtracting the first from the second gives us -1.1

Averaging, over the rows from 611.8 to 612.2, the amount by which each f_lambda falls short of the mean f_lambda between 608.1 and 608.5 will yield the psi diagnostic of -1.0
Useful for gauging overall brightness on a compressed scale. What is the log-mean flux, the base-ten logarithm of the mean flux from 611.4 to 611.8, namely 0.905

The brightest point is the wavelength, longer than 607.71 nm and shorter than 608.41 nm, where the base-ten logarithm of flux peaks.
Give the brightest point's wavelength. 607.916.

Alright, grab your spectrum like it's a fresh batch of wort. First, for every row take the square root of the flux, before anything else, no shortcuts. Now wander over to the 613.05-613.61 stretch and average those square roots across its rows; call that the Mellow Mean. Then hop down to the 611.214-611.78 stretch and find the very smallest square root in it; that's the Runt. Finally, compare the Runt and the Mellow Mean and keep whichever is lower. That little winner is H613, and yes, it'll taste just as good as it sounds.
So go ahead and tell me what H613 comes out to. 2.60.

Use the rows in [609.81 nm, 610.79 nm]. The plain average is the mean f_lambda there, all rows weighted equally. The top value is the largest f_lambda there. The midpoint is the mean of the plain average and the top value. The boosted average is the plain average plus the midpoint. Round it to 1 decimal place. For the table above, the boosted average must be 14.0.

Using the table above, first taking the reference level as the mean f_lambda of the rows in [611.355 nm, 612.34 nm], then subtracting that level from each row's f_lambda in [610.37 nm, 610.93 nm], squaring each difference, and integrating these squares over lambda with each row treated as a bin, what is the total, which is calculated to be 0.56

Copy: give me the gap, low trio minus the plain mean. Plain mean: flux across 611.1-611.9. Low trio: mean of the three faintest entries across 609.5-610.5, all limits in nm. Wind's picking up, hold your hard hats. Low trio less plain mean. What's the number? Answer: -1.0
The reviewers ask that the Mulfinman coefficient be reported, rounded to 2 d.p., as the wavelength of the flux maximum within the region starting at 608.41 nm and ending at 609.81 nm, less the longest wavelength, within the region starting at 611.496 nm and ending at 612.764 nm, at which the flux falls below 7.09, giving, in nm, -3.94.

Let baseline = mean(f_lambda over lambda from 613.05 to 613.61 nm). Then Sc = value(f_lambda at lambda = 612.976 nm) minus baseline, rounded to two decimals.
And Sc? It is 0.36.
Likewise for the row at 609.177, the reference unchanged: 0.39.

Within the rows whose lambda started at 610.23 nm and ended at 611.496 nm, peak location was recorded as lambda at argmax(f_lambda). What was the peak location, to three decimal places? 611.425 nm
